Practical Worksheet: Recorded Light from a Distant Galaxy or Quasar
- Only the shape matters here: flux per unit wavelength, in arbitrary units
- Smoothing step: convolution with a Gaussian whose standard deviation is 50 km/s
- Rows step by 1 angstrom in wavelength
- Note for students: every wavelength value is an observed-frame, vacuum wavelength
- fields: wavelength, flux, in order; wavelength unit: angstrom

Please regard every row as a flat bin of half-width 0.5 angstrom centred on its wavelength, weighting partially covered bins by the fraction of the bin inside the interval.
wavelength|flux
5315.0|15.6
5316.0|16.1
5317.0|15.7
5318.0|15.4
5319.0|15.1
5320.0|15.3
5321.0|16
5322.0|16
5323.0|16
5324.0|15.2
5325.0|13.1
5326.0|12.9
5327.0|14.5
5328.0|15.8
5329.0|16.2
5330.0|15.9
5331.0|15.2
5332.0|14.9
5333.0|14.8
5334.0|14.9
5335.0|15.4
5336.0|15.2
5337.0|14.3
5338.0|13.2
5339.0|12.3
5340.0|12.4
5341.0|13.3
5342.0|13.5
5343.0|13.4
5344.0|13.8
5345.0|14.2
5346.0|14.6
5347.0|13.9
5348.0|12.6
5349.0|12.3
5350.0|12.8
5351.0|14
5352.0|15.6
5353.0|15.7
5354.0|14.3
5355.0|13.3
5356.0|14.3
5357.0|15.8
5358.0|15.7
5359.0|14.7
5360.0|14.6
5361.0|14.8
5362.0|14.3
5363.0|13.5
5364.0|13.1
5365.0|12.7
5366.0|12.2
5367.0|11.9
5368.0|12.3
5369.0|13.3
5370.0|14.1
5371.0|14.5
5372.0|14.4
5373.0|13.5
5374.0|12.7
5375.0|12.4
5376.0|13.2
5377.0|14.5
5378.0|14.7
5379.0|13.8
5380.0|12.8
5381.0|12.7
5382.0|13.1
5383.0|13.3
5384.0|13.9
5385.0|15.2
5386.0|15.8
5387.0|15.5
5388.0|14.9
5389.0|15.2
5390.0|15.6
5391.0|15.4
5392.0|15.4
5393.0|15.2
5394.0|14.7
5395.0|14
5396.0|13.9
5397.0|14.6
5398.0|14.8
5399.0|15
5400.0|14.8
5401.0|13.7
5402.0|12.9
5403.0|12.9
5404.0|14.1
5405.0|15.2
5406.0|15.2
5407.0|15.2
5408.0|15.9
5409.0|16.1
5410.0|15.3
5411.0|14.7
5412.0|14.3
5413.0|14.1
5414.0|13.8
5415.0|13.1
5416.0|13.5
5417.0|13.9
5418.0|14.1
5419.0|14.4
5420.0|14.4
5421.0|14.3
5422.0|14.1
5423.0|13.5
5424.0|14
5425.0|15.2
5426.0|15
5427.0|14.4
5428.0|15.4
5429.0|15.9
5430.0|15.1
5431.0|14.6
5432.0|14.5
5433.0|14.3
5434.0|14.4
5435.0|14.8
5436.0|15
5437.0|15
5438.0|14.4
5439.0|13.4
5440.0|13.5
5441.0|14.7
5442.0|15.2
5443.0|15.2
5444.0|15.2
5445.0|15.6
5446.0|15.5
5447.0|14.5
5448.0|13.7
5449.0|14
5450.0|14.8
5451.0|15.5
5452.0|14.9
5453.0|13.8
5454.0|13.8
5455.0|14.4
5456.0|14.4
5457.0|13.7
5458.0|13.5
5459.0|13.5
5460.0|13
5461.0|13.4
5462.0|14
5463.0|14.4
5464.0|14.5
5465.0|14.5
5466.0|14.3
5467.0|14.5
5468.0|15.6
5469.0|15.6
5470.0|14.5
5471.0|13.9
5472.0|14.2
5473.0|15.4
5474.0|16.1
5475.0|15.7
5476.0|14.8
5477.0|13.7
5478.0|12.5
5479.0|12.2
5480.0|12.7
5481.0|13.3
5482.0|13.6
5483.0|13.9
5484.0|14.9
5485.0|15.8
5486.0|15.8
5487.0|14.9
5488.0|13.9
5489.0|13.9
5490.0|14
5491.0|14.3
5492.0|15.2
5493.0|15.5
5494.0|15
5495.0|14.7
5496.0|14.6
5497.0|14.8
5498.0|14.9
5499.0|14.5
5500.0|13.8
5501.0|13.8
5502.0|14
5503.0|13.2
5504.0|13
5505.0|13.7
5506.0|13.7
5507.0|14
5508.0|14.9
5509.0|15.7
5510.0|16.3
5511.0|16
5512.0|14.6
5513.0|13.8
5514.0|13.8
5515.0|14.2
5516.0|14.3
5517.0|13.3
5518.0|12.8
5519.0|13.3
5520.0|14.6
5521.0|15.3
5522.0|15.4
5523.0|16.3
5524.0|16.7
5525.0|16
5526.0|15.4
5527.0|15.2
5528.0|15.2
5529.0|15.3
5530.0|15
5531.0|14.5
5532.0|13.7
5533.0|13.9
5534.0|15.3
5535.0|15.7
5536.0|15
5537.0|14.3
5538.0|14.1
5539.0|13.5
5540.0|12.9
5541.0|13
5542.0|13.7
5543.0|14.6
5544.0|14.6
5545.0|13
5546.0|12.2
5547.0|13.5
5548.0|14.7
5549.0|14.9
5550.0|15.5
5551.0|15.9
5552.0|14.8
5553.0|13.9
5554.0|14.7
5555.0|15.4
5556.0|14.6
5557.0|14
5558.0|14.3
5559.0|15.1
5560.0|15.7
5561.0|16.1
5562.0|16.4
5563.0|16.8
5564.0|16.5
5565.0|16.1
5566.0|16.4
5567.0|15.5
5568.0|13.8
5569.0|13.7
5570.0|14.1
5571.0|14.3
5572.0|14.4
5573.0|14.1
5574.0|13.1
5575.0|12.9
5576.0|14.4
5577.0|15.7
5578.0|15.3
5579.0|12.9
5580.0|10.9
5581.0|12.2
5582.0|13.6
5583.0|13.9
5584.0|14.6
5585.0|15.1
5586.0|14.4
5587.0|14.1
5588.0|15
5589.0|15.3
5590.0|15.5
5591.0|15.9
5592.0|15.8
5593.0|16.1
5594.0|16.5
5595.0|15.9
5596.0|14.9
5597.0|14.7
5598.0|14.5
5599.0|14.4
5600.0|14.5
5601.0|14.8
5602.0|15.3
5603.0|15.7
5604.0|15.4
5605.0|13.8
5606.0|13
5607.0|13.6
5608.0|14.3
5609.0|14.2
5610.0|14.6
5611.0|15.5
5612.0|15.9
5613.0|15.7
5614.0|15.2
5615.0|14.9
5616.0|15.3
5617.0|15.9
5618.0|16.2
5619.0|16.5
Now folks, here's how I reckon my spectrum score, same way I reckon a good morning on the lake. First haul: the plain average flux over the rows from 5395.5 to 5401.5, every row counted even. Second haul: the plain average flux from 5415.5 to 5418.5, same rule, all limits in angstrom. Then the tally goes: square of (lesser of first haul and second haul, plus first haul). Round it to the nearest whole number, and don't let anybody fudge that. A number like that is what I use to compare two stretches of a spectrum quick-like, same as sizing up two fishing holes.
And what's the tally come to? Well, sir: 801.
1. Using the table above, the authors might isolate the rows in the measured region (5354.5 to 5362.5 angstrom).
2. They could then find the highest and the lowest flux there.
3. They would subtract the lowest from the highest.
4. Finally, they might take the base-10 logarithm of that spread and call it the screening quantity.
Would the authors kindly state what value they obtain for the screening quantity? 0.40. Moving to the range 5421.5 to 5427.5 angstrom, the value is 0.23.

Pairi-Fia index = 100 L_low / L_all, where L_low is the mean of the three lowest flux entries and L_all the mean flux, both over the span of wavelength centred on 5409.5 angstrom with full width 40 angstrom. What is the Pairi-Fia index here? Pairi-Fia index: 89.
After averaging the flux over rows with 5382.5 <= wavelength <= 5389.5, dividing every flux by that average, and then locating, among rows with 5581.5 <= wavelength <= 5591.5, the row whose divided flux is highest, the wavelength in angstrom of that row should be 5591.0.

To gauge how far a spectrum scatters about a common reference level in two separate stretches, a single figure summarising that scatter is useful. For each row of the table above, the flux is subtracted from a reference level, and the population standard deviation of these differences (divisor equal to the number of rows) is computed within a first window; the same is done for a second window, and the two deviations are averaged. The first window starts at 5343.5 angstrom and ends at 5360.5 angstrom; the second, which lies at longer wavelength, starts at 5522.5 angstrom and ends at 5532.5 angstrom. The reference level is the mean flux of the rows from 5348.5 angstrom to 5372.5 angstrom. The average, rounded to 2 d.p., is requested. 0.94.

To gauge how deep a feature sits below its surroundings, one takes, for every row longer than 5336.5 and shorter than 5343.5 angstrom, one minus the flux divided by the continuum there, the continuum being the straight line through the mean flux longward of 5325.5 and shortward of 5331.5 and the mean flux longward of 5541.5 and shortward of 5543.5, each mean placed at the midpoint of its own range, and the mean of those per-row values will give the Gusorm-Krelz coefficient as 0.12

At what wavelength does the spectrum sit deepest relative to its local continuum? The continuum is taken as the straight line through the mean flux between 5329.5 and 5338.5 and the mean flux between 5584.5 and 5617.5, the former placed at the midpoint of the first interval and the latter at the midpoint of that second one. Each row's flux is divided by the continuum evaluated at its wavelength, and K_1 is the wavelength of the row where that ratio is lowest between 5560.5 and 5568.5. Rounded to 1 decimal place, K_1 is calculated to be 5568.0 angstrom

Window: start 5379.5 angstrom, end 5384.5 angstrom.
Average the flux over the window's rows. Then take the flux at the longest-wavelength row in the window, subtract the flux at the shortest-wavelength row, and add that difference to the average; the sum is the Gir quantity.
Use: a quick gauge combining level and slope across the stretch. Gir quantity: 14.3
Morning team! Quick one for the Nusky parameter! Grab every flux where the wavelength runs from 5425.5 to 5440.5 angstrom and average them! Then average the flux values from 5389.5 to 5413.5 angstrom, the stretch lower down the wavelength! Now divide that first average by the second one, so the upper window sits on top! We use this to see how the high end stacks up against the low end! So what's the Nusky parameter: 0.996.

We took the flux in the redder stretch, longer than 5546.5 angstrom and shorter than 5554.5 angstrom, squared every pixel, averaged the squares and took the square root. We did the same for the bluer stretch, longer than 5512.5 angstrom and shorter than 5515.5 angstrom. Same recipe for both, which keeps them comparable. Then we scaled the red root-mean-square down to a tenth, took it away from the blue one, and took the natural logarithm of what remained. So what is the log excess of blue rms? 2.52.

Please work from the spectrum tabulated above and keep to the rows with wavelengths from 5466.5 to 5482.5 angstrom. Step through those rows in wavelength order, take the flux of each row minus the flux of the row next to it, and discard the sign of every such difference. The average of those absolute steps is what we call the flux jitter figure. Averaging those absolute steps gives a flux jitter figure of 0.69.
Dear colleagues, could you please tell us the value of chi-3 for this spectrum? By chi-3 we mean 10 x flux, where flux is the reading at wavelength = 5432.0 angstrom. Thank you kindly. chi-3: 145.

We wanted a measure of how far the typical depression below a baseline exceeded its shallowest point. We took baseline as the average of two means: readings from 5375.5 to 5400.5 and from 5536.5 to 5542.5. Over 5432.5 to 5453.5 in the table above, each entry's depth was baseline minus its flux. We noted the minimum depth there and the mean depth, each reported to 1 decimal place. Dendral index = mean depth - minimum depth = 1.0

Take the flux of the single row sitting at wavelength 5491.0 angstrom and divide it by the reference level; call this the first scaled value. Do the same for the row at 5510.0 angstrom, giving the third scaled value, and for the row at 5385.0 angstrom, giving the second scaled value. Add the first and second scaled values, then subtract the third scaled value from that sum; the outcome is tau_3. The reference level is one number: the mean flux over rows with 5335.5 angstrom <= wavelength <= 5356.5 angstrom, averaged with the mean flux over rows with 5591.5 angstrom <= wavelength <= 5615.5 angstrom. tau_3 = 0.92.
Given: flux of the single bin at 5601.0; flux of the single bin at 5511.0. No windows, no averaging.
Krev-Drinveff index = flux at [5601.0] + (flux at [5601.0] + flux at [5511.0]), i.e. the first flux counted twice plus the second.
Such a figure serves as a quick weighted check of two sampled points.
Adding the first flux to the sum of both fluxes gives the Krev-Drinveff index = 45.6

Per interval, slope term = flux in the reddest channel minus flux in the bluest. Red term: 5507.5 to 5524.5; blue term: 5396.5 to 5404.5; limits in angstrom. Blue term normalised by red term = -0.3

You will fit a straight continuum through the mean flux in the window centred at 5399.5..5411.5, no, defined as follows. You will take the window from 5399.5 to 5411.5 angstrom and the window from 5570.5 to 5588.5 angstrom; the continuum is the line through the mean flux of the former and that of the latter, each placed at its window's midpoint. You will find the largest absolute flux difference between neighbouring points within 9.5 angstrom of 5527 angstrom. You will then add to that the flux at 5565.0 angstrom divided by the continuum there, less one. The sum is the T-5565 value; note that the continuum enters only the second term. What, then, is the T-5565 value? 1.55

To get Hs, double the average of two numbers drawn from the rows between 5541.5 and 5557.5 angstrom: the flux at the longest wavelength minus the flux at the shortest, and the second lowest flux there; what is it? 13.3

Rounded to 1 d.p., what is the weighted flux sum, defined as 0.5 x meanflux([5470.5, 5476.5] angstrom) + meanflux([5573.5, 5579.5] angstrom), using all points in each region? 21.6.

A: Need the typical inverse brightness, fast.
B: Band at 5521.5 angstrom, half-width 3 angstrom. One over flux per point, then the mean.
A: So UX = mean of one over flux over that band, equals 0.0659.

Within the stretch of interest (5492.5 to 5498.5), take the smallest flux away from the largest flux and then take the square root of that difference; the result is 0.9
